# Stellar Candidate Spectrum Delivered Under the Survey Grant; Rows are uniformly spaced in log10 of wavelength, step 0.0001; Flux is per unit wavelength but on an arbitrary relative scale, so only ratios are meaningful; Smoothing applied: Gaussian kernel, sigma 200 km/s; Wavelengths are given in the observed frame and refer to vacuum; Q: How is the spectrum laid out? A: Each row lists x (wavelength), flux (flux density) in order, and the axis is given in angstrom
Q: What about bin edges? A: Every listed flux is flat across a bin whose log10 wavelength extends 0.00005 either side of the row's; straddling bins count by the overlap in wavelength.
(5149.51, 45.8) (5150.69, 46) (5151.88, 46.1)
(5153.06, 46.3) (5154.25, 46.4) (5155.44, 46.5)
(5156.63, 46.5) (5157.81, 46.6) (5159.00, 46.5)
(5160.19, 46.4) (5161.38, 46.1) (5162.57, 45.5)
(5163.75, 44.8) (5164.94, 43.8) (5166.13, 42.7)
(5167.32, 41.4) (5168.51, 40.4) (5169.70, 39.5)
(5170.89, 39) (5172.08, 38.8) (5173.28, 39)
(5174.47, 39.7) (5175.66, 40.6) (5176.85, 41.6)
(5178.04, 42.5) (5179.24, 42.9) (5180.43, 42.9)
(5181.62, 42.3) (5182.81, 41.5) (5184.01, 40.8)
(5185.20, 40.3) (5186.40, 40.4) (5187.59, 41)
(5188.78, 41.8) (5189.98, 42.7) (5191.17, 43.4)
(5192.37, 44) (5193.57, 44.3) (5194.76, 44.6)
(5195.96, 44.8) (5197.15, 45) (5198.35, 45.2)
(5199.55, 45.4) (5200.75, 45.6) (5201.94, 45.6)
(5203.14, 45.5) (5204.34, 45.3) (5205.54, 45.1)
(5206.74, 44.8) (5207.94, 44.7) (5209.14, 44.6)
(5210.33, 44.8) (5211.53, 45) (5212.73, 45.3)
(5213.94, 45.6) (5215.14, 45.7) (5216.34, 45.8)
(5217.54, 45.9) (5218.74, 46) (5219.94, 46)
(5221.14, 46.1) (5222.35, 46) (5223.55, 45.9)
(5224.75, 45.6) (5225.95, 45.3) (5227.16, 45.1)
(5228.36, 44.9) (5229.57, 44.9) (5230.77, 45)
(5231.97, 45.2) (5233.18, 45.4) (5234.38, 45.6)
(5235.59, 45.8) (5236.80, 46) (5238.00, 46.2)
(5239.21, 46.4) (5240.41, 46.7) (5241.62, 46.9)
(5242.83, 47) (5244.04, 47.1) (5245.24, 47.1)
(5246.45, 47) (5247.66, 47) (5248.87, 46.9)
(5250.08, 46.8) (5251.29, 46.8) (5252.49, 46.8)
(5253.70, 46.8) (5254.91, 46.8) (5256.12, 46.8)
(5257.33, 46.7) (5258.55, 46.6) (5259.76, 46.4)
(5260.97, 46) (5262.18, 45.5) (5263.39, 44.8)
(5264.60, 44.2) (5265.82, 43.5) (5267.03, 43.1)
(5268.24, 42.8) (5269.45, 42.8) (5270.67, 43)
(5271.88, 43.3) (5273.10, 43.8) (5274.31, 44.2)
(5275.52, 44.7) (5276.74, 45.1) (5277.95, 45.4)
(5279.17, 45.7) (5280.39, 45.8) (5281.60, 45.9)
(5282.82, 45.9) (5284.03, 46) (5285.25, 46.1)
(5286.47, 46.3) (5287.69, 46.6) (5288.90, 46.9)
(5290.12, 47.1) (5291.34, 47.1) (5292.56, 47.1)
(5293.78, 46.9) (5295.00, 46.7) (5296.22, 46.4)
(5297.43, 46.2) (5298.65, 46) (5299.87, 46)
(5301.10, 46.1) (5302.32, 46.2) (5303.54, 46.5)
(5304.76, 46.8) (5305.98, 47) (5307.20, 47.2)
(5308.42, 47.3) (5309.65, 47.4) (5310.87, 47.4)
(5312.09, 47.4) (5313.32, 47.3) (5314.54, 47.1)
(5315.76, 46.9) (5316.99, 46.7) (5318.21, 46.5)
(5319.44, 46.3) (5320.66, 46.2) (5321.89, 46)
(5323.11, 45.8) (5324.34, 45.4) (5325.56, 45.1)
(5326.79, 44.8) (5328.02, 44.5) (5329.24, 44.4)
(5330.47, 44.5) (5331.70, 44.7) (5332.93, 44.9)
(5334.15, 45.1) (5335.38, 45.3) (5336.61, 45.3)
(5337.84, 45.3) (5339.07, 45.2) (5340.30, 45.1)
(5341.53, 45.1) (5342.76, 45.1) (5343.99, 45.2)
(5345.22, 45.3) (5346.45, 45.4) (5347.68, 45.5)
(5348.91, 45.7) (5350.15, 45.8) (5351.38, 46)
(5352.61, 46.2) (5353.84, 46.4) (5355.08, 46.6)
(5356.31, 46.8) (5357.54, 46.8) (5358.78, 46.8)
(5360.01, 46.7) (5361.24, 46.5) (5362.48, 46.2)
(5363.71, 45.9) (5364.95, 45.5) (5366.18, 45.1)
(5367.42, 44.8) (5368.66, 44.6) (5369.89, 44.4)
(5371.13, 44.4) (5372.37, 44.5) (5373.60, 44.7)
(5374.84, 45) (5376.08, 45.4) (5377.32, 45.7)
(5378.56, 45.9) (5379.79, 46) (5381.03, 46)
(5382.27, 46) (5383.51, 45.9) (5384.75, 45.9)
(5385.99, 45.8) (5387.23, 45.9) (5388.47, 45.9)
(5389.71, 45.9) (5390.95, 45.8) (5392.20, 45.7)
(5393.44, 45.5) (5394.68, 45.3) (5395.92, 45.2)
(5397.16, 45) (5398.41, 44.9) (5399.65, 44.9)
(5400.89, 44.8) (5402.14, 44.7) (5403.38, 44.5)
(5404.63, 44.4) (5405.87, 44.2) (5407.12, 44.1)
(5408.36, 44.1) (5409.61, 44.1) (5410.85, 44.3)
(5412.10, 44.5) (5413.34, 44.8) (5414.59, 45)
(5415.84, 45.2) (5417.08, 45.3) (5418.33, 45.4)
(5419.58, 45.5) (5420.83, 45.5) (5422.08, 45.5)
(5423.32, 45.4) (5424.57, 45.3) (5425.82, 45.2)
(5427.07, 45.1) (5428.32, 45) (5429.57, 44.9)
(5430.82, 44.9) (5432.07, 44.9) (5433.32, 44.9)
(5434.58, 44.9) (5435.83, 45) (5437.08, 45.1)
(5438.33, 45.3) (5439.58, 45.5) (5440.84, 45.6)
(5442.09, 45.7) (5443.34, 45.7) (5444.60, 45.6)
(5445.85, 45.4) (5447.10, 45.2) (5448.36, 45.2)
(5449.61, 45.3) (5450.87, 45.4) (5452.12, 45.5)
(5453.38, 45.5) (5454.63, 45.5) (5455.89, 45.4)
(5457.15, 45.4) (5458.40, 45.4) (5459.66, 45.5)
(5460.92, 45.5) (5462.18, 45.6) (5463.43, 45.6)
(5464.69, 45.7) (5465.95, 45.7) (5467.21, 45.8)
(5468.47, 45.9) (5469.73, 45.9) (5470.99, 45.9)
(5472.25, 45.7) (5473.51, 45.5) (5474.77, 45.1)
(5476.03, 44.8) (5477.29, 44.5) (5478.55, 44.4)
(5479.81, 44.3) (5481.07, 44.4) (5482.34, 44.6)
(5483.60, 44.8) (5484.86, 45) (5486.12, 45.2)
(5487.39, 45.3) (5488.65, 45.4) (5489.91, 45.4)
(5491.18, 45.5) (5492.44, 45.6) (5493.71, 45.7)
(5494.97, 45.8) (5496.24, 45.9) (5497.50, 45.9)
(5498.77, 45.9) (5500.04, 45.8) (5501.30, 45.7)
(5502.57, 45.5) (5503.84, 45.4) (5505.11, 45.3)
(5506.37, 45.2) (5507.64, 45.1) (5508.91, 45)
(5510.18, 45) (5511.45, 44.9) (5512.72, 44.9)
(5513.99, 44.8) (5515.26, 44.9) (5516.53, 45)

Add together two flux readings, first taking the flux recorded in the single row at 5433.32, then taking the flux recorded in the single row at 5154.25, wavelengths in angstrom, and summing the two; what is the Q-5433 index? 91.3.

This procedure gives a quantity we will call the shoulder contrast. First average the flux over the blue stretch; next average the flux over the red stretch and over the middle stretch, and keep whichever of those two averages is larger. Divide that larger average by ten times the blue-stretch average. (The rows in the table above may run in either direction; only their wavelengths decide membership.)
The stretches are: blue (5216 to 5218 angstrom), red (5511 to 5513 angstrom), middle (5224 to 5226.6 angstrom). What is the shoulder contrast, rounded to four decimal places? 0.0991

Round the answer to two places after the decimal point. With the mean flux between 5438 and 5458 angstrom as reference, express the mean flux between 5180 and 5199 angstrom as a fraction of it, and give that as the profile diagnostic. 0.94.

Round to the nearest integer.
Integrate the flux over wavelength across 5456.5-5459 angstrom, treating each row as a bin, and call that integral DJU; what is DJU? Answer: 114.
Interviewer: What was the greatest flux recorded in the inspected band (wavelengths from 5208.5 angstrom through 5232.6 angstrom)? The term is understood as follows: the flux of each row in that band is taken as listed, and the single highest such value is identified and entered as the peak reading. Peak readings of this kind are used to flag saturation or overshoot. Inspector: 46.1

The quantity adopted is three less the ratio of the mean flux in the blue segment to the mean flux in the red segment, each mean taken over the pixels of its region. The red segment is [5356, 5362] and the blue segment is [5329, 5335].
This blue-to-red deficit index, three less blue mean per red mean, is 2.04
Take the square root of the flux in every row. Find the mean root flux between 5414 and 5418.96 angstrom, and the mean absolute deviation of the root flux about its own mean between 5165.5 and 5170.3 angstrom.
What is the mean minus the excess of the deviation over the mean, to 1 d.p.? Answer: 13.4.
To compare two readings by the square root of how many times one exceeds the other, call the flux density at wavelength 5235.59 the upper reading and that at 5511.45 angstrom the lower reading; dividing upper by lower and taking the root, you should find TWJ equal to 1.01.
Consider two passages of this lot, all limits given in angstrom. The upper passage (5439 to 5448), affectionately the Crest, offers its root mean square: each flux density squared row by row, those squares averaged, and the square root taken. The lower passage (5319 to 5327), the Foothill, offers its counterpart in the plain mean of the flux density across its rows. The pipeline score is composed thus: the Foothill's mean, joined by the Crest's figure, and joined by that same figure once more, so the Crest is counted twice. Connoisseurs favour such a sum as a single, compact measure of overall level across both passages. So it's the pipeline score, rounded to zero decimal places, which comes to 137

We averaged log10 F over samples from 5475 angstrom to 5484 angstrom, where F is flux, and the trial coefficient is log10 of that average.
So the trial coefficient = 0.217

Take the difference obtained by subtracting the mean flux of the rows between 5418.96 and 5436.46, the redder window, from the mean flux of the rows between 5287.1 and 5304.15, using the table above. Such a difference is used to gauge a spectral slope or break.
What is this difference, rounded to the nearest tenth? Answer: 1.4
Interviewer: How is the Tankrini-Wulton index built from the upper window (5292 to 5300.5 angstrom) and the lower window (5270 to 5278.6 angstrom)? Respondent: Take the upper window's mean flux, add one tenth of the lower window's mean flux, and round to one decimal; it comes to 50.9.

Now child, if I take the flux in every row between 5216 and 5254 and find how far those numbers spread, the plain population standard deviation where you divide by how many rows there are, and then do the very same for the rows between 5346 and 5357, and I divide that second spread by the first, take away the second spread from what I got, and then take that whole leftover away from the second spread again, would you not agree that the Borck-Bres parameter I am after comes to 0.27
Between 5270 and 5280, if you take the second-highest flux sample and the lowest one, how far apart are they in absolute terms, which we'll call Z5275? 2.40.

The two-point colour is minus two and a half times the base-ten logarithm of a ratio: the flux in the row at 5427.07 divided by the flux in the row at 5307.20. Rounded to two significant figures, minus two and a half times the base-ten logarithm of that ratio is 0.049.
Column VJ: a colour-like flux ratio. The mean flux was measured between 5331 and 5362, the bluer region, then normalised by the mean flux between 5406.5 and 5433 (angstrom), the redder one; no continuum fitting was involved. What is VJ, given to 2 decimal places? 1.02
